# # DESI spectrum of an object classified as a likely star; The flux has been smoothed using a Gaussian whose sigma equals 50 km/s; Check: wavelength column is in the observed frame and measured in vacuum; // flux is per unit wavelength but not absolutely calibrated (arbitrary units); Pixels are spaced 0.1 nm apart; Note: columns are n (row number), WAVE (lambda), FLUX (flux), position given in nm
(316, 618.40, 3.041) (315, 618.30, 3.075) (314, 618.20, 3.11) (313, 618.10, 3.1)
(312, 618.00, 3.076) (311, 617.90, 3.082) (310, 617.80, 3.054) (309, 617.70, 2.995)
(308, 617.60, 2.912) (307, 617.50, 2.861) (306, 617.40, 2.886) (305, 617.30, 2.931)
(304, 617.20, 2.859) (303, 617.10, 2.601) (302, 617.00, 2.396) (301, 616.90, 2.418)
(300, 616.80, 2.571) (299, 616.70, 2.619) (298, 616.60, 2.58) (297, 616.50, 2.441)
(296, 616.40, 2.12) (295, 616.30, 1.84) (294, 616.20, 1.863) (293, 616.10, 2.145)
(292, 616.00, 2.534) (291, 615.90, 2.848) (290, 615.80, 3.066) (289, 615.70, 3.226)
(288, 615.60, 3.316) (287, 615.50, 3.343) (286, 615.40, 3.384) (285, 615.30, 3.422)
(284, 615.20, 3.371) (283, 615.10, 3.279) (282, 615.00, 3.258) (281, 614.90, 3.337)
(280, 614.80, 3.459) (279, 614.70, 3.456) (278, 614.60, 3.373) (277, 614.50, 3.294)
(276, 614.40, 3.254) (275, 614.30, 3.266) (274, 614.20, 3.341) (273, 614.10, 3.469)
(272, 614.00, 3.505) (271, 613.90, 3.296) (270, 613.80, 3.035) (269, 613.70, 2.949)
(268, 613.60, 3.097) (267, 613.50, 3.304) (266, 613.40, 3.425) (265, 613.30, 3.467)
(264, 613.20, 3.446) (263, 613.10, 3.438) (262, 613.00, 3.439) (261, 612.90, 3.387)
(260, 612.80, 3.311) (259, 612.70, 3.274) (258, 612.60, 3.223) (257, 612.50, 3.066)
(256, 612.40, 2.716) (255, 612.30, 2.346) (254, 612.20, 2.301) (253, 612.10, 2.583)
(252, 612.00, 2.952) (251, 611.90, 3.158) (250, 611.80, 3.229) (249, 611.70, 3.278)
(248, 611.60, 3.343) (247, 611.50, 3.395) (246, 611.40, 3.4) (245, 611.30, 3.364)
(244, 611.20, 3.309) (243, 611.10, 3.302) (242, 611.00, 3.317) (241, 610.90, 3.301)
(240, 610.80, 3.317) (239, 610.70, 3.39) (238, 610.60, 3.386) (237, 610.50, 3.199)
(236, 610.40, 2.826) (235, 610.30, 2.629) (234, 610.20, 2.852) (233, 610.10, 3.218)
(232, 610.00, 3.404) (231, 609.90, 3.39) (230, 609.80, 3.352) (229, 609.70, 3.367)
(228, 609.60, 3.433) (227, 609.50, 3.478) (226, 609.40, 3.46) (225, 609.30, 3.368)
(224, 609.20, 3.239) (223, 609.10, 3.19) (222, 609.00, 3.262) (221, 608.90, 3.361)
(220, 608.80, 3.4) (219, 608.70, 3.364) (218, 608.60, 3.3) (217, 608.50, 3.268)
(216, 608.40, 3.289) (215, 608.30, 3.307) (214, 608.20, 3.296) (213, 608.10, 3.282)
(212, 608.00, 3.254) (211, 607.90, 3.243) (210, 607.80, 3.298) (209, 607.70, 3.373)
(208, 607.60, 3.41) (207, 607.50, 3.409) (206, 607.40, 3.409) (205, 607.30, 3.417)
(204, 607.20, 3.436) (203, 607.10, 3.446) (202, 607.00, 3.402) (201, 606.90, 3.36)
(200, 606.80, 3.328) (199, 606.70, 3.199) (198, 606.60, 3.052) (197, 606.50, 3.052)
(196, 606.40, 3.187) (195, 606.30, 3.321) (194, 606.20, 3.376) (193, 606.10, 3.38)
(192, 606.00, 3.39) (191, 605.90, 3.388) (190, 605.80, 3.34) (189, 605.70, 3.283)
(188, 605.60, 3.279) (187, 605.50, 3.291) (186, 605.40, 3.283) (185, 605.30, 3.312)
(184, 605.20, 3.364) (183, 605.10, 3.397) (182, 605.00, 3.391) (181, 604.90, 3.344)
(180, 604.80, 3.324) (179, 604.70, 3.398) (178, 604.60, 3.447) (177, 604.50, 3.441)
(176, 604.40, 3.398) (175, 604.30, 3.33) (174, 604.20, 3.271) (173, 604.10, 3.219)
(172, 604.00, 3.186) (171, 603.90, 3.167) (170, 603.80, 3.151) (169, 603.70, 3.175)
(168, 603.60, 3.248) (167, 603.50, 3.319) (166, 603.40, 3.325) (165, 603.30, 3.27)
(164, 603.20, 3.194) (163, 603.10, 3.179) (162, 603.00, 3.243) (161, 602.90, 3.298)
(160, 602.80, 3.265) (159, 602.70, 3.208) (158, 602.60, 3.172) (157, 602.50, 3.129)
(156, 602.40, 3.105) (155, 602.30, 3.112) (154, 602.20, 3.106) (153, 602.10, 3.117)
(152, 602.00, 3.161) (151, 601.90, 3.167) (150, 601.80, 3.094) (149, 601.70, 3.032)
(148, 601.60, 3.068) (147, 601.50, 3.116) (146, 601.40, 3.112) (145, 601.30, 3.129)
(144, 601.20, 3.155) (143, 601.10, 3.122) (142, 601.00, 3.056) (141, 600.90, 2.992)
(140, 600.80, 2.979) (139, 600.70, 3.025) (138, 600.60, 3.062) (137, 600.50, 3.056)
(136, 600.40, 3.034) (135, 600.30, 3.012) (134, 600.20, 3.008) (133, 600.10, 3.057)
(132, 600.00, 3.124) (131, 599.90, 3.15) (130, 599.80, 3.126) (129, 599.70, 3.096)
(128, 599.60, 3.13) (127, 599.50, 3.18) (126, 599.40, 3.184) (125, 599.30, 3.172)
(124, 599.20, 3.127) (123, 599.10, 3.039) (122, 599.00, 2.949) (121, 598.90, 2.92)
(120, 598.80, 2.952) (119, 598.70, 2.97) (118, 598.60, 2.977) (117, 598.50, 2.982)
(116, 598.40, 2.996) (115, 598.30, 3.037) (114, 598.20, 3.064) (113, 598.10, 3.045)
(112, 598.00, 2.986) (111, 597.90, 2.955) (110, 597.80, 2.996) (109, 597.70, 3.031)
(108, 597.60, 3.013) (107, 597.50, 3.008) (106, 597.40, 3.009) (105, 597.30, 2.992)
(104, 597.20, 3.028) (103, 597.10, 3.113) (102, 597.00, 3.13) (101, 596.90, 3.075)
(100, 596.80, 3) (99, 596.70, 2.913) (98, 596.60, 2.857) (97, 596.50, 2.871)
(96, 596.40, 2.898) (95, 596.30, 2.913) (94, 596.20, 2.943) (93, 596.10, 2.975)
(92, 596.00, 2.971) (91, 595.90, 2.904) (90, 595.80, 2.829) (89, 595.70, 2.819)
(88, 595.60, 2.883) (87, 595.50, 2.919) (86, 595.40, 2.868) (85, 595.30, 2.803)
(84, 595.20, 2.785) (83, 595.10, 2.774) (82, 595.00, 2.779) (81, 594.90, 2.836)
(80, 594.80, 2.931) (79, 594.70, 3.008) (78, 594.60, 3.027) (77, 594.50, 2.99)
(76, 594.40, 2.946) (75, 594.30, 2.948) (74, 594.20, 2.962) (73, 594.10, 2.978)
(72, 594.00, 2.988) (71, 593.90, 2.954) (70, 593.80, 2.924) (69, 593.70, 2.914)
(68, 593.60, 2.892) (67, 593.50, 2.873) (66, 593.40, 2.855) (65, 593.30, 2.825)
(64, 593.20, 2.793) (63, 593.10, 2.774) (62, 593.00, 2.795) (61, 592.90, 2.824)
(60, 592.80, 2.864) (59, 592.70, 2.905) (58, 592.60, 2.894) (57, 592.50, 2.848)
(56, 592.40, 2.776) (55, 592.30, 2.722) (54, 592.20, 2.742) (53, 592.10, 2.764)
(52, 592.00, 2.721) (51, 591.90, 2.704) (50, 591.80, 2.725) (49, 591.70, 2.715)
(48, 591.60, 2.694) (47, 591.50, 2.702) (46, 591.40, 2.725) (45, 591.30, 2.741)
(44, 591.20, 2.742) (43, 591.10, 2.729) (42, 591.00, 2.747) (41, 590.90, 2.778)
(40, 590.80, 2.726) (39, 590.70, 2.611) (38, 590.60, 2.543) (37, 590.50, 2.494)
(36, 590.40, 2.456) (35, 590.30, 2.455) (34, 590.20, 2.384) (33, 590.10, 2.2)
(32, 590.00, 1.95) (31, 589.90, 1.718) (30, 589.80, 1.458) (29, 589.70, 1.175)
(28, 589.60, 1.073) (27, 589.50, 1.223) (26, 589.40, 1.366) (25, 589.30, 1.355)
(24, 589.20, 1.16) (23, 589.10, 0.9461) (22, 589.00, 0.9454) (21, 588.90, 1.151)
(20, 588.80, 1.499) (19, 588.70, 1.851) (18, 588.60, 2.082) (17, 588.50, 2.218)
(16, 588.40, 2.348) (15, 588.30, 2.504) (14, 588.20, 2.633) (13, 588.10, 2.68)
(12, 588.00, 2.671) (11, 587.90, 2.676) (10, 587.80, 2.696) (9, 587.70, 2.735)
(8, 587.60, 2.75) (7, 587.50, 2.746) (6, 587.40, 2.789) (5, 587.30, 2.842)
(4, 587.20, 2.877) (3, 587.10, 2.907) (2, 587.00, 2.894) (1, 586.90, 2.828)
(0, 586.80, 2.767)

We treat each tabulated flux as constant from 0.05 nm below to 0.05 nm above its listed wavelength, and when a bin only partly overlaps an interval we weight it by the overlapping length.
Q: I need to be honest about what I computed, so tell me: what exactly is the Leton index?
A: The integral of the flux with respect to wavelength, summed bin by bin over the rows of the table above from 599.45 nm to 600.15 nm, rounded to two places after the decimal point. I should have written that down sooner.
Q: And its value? 2.19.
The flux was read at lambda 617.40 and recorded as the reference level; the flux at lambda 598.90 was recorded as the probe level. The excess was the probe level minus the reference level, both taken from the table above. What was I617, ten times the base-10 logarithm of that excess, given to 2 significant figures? -15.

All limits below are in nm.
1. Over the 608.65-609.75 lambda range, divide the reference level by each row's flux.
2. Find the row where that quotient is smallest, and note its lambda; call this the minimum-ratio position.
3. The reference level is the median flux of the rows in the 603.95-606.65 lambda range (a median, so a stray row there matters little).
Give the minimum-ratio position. 609.50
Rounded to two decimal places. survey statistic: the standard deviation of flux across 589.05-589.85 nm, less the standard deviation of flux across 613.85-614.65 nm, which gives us 0.07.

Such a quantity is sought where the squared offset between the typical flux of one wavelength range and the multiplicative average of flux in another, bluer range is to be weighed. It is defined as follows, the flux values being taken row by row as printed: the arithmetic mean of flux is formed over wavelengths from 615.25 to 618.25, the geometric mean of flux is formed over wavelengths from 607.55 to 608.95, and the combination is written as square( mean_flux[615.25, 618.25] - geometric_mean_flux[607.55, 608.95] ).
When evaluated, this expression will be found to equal 0.3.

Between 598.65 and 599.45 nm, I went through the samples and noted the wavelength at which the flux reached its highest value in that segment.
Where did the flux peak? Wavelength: 599.40 nm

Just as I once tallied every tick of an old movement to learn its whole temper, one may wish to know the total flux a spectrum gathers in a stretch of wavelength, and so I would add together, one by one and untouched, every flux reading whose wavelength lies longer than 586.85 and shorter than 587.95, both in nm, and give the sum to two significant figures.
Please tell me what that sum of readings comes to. 31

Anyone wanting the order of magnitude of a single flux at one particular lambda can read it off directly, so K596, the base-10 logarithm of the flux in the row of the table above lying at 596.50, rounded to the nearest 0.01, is 0.46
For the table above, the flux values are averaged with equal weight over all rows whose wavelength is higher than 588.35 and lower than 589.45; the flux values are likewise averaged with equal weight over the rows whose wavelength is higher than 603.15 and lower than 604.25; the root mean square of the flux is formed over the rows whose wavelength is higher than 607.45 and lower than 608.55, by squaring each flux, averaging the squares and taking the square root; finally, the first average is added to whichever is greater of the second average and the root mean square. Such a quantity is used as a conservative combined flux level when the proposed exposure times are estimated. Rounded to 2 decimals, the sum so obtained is 4.85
